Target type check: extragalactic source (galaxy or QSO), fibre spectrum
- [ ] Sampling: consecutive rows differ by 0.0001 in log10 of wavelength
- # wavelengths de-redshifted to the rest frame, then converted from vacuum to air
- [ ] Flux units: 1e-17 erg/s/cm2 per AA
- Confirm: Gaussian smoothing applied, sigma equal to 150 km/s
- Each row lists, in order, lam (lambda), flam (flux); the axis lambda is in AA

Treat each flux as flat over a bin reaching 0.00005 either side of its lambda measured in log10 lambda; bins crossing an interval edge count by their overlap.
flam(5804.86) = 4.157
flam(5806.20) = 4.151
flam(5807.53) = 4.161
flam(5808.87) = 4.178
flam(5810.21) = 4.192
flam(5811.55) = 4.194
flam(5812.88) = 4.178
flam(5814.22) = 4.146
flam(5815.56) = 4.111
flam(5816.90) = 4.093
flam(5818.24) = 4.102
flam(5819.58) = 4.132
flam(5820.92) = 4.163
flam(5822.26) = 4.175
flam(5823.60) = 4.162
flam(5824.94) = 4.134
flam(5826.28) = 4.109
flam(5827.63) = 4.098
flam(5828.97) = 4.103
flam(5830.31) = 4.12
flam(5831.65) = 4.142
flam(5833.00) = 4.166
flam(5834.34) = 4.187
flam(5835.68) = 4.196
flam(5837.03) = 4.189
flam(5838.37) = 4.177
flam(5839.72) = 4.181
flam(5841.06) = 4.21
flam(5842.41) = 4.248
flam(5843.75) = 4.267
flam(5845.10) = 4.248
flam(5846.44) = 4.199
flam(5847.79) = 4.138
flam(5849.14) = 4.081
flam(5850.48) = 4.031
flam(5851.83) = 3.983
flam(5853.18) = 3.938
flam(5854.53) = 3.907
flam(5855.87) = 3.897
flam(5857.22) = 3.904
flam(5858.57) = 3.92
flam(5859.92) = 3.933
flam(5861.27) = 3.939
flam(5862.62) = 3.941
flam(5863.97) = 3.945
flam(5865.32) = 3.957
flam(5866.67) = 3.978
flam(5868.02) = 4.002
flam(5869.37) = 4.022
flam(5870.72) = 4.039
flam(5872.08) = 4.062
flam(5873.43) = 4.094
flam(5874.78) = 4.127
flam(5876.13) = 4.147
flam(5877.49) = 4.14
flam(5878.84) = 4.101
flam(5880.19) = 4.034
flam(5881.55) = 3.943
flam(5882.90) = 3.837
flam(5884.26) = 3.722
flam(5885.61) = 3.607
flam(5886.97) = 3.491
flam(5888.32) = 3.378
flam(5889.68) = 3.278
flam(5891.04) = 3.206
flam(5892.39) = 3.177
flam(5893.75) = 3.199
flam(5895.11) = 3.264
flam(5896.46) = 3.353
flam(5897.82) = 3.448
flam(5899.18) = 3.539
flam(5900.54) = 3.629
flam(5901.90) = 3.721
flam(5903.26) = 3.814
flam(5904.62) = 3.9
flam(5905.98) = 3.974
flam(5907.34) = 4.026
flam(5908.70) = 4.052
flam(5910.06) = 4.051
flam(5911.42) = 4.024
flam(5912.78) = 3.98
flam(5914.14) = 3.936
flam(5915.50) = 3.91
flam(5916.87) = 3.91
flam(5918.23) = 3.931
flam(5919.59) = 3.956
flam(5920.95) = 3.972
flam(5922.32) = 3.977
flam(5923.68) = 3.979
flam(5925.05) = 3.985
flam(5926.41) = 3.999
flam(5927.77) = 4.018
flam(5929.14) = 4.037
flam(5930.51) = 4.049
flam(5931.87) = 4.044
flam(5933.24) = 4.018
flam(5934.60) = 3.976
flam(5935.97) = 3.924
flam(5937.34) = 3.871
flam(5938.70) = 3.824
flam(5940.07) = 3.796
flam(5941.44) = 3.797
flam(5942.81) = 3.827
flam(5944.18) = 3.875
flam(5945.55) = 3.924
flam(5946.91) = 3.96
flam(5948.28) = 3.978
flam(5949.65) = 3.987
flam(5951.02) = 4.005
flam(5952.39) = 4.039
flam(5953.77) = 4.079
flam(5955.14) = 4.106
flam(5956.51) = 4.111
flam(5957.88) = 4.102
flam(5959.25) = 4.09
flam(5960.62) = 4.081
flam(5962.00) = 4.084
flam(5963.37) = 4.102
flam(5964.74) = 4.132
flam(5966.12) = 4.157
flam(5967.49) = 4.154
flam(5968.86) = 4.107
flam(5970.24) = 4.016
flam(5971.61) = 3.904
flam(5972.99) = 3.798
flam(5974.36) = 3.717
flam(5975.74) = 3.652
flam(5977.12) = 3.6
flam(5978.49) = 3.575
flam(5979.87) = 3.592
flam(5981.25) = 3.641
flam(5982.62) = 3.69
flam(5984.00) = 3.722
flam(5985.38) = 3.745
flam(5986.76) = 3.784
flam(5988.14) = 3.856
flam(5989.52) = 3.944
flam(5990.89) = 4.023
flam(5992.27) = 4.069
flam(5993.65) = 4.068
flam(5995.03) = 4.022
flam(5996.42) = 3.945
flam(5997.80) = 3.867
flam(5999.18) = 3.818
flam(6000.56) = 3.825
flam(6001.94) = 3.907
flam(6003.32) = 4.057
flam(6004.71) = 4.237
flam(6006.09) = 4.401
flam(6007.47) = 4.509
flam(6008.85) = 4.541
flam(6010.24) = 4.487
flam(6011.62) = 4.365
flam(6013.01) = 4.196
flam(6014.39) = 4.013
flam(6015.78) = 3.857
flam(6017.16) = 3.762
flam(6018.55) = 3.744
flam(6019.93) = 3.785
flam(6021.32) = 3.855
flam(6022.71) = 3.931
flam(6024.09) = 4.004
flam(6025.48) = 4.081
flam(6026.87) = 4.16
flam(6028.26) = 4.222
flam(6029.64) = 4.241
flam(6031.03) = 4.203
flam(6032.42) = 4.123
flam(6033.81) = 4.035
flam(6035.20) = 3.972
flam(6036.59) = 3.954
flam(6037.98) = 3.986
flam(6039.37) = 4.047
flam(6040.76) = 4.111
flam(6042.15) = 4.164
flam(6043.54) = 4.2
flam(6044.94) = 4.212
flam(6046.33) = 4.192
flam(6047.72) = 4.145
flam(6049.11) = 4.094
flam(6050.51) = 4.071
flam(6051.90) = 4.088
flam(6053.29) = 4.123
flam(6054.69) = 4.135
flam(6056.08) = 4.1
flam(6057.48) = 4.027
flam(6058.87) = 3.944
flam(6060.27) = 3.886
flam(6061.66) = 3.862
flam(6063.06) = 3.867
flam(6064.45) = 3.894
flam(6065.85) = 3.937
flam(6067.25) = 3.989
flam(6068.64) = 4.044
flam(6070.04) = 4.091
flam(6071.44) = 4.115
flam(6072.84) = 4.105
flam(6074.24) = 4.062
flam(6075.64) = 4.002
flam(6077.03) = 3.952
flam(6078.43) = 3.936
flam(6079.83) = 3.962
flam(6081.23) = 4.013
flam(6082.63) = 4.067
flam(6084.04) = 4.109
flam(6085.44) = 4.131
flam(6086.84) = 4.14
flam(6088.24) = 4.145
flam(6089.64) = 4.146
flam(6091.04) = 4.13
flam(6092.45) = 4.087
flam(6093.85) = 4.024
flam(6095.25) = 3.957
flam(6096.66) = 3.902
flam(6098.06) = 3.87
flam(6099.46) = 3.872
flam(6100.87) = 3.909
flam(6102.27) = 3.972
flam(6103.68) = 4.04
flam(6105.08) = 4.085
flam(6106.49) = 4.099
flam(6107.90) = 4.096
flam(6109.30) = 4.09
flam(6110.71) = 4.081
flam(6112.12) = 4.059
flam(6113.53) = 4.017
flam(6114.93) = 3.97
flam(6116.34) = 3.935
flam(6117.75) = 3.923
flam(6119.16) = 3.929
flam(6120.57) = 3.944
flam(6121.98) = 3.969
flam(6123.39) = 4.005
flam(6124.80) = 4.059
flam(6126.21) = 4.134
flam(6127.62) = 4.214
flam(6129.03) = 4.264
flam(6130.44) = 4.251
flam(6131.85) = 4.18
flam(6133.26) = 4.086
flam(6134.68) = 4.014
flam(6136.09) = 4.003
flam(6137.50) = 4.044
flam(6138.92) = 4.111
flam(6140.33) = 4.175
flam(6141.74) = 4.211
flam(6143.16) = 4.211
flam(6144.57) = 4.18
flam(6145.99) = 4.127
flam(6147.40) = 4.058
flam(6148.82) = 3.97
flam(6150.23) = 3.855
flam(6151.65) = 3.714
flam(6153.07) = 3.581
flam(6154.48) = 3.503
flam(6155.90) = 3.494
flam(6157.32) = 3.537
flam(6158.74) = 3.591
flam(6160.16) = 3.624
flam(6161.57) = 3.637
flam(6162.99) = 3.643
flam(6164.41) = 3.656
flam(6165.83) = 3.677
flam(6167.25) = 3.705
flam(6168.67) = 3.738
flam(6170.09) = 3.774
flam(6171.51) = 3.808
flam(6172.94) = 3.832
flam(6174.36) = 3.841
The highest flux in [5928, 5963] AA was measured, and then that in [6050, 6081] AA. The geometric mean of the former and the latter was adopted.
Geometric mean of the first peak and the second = 4.12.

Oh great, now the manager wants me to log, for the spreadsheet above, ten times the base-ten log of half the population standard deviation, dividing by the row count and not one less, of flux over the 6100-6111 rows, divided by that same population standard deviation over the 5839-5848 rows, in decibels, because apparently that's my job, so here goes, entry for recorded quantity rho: -1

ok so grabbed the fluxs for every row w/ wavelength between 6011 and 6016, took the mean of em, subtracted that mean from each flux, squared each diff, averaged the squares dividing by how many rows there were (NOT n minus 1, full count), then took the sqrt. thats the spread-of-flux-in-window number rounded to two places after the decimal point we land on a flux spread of 0.19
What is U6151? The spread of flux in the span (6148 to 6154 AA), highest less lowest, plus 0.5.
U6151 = 0.89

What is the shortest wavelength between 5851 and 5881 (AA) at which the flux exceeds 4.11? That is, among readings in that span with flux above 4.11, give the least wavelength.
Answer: 5874.78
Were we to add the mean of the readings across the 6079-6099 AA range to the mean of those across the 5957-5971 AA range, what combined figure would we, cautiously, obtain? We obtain 8.15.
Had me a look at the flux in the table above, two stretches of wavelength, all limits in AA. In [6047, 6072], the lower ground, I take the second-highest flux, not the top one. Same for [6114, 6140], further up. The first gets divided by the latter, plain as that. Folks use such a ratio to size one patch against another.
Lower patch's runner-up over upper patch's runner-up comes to 0.97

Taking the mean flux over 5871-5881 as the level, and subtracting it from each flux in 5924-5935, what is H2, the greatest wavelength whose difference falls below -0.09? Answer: 5934.60 AA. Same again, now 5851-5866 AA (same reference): 5865.32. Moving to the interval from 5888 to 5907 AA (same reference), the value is 5905.98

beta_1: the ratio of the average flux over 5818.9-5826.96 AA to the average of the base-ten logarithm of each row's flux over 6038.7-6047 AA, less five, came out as 1.70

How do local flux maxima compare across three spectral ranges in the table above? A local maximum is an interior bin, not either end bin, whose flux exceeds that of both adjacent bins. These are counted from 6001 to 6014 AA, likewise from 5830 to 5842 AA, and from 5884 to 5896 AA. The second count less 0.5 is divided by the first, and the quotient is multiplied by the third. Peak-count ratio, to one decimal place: 0.0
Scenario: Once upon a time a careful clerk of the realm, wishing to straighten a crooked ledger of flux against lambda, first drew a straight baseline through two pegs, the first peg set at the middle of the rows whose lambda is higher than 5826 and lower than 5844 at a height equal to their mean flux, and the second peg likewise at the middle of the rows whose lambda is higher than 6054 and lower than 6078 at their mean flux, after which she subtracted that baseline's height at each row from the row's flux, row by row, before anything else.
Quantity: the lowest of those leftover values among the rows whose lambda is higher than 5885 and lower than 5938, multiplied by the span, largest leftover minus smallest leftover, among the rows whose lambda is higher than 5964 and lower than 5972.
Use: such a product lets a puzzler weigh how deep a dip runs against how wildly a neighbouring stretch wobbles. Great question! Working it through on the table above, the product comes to -0.237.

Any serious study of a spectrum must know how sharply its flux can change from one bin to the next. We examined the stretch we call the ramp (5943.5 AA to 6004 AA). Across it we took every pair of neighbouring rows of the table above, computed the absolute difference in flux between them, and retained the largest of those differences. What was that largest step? 0.15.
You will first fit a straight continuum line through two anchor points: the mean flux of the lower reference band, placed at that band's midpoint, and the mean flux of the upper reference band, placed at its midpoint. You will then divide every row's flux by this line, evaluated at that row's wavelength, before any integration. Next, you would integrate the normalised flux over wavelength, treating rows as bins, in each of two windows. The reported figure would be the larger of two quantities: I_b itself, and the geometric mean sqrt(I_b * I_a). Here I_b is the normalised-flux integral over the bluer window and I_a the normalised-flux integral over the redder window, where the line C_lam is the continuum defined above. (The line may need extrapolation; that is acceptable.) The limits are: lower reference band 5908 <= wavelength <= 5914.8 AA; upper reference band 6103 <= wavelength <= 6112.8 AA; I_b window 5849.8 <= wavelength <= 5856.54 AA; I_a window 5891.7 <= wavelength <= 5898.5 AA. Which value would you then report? 6.68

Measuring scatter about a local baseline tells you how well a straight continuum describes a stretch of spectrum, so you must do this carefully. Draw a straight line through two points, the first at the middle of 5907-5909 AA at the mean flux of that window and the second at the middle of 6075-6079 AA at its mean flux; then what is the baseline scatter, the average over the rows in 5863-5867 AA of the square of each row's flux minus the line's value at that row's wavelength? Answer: 0.010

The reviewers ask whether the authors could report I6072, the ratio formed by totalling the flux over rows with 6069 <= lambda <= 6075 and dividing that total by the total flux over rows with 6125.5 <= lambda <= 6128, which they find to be 2.0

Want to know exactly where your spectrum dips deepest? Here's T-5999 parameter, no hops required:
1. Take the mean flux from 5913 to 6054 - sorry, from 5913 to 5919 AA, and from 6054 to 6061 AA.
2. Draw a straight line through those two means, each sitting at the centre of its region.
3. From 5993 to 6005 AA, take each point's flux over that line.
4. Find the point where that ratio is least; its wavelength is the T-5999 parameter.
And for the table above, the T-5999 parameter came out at 5999.18 AA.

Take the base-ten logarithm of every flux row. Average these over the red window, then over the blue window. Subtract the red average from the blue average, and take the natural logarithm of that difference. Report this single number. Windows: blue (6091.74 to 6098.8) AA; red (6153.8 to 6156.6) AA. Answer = -2.9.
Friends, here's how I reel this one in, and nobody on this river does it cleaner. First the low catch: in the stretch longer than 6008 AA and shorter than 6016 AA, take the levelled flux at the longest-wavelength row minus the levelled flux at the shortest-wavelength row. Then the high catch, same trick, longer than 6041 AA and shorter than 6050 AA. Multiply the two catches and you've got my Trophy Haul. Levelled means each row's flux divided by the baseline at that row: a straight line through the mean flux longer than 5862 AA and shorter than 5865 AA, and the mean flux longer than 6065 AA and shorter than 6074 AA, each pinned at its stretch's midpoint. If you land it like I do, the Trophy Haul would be 0.003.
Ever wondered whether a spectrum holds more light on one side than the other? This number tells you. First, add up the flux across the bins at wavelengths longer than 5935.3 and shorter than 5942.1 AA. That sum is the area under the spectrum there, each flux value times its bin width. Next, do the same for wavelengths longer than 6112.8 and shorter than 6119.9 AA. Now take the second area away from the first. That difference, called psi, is -2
